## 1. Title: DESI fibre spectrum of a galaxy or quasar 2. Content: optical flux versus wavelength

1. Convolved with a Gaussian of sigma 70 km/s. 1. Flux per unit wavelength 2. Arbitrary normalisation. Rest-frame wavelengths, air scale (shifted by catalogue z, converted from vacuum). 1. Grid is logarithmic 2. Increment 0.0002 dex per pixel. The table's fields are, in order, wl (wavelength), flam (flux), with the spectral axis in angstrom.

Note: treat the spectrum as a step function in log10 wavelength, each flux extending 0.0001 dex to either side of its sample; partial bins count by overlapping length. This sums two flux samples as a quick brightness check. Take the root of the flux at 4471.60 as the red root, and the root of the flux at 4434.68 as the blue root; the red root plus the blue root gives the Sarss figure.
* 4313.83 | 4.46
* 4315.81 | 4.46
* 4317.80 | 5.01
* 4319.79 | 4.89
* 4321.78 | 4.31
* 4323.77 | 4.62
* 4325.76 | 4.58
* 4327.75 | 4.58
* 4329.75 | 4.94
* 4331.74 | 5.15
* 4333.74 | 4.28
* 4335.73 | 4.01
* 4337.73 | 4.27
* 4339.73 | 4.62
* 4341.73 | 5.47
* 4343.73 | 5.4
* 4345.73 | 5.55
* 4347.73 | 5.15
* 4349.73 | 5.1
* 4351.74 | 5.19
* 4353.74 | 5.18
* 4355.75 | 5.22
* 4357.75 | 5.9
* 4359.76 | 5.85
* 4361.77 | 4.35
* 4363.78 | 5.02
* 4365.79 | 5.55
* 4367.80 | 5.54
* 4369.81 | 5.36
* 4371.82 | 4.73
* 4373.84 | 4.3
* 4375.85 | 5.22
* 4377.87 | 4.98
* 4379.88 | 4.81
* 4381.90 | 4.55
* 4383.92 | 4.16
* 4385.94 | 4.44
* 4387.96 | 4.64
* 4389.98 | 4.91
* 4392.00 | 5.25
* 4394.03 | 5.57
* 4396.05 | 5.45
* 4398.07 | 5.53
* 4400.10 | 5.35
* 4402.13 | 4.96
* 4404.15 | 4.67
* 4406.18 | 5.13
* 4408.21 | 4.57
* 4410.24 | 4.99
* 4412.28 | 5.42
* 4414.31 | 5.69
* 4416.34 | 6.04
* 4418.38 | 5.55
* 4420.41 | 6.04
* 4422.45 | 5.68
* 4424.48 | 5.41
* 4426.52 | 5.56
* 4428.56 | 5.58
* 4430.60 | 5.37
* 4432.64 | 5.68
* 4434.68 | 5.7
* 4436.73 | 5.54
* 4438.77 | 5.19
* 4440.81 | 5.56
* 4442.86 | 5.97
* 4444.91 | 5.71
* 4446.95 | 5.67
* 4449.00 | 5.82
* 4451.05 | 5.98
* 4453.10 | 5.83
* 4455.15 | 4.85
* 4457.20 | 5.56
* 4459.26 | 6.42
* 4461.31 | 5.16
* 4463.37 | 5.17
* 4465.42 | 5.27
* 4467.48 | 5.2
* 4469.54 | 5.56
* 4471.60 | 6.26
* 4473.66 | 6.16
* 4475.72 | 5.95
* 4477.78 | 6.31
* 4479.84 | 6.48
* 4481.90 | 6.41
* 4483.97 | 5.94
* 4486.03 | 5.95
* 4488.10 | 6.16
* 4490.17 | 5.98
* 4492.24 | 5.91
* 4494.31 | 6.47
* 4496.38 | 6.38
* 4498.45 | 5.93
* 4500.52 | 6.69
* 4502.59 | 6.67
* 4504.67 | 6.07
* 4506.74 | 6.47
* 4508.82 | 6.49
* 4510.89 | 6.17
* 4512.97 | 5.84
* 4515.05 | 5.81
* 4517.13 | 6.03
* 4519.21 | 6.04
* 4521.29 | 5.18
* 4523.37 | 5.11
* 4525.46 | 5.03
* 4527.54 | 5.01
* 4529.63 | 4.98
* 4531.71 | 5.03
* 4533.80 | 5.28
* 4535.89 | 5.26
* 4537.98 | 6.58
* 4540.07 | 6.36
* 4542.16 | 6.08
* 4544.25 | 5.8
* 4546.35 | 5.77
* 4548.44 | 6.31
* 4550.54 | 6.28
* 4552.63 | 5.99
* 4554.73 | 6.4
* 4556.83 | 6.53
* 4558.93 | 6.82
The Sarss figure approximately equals 4.89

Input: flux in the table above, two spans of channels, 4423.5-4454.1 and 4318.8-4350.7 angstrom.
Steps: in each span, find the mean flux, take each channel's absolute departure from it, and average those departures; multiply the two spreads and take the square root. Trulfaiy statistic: 0.26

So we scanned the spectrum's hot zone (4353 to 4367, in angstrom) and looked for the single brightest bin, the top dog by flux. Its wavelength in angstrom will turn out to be 4357.75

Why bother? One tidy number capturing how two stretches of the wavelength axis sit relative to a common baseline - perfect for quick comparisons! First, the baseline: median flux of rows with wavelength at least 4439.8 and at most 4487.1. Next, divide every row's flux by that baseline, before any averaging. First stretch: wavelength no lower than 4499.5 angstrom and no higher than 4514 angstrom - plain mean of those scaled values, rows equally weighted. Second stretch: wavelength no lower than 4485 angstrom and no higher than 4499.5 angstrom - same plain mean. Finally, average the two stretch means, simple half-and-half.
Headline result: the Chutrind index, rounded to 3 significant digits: 1.07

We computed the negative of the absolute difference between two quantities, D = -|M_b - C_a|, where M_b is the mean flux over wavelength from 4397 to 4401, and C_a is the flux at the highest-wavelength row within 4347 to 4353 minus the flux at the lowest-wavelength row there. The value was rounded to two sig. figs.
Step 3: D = -5.4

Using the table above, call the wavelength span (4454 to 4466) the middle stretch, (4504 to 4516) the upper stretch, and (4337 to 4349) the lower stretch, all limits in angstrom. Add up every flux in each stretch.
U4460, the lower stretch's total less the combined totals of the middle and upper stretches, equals -38.8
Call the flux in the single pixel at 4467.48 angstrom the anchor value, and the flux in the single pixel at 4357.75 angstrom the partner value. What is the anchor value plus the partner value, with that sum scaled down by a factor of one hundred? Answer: 0.111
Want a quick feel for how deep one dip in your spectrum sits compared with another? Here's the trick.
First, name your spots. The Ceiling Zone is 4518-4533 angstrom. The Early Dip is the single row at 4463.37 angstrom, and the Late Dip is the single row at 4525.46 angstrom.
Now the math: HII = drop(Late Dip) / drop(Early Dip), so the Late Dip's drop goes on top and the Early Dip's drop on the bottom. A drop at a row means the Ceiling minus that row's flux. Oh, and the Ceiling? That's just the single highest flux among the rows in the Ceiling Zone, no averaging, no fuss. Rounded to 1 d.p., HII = 1.2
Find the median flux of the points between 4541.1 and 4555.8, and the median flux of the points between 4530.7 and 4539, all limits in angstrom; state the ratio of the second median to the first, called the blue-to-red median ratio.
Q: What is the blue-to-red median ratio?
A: 0.87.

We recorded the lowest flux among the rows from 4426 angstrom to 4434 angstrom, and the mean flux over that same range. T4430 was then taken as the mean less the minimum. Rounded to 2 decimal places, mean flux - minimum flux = 0.18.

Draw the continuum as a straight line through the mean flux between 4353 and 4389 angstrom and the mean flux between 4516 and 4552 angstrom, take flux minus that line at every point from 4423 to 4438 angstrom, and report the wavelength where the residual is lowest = 4430.60 angstrom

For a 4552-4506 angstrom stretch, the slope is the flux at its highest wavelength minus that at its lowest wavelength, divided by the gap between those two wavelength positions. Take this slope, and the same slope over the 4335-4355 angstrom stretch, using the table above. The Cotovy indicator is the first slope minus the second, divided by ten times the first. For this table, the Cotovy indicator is 1.6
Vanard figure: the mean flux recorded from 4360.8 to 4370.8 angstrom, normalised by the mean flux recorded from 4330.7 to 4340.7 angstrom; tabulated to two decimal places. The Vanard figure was 1.16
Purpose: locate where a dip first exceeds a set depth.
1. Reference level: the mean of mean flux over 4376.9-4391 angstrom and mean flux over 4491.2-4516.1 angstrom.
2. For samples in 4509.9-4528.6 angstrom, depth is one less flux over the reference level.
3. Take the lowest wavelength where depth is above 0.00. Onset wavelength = 4521.29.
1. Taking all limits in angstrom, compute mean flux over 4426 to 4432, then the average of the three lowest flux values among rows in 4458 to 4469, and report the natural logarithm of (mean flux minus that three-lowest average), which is -1.1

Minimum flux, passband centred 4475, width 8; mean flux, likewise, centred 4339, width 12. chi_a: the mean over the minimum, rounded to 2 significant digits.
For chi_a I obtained 0.79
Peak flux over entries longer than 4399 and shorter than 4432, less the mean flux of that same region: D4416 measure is 0.66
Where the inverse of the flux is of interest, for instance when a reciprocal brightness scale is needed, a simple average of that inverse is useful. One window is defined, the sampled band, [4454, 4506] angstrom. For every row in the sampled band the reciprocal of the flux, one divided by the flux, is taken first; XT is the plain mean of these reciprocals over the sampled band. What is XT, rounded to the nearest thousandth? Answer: 0.169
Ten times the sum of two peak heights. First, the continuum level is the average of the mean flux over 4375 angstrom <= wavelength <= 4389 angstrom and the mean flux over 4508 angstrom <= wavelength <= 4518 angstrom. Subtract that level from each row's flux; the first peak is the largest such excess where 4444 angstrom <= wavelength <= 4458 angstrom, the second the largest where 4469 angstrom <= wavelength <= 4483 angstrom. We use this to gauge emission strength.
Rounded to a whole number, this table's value 17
